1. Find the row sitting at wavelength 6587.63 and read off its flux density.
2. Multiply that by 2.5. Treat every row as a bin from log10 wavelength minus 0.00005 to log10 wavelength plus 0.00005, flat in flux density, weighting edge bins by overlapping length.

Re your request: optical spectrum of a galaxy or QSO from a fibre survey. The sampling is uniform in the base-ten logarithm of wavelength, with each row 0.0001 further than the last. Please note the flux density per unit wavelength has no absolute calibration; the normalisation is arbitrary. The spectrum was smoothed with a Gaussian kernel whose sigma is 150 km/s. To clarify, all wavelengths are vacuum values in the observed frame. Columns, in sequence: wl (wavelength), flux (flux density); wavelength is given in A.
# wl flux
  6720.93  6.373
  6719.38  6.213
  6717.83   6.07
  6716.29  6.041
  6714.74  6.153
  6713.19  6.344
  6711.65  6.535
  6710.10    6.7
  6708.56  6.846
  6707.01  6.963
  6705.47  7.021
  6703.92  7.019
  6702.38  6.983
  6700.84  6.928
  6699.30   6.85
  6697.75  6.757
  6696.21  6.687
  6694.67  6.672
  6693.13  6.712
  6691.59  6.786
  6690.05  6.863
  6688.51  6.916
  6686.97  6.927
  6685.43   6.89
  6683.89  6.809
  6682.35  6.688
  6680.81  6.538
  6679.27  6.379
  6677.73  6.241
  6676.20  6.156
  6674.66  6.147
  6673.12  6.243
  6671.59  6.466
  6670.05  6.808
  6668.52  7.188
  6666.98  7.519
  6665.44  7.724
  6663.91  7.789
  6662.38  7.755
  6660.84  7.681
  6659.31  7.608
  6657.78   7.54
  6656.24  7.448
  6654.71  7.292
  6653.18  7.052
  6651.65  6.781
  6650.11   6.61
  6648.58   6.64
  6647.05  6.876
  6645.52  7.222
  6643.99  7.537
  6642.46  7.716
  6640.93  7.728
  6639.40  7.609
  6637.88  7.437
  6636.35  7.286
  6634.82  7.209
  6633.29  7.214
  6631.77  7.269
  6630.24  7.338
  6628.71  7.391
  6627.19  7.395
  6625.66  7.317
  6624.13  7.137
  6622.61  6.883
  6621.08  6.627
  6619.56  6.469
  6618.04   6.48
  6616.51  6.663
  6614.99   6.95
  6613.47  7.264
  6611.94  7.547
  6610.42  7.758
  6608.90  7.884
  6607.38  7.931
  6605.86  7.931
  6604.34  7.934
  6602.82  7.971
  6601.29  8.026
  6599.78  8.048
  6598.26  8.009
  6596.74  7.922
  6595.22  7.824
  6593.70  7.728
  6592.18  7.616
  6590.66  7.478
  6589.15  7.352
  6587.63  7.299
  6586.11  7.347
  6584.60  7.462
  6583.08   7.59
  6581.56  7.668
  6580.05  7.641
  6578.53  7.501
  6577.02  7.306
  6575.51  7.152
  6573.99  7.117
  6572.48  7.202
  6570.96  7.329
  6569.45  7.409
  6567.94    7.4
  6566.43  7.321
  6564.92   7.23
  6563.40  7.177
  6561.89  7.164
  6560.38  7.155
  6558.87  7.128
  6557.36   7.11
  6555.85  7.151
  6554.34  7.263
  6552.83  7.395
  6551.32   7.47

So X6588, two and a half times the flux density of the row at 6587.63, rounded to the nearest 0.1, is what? 18.2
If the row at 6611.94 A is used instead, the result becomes 18.9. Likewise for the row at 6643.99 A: 18.8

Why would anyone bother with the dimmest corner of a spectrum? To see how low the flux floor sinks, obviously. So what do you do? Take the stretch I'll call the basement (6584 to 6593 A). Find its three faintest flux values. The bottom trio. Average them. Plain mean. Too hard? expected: 7.3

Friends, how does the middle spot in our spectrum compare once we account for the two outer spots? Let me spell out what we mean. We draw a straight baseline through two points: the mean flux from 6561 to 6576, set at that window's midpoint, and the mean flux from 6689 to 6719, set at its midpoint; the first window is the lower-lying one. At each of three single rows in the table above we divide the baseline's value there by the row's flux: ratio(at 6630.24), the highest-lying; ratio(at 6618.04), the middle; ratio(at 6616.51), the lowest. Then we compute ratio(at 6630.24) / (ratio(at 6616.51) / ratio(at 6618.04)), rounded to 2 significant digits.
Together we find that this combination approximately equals 0.98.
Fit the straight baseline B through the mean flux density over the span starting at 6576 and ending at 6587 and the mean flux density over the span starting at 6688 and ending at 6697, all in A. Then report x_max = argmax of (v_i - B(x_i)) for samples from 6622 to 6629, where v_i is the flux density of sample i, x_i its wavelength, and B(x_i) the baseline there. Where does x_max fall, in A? 6628.71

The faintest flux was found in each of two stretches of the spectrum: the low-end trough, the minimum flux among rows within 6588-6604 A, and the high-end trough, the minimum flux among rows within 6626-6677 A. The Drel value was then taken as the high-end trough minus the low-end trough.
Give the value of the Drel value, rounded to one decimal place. -1.2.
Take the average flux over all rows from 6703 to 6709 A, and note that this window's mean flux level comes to 6.96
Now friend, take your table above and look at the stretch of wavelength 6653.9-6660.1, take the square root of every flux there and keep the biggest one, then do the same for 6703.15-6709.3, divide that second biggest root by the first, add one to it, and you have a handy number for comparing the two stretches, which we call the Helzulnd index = 1.96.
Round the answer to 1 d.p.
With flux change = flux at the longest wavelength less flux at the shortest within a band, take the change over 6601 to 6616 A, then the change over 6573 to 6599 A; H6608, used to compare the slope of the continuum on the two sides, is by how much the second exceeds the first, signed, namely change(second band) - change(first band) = 2.0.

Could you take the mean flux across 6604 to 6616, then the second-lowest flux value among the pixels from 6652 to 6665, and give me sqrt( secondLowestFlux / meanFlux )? 0.98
